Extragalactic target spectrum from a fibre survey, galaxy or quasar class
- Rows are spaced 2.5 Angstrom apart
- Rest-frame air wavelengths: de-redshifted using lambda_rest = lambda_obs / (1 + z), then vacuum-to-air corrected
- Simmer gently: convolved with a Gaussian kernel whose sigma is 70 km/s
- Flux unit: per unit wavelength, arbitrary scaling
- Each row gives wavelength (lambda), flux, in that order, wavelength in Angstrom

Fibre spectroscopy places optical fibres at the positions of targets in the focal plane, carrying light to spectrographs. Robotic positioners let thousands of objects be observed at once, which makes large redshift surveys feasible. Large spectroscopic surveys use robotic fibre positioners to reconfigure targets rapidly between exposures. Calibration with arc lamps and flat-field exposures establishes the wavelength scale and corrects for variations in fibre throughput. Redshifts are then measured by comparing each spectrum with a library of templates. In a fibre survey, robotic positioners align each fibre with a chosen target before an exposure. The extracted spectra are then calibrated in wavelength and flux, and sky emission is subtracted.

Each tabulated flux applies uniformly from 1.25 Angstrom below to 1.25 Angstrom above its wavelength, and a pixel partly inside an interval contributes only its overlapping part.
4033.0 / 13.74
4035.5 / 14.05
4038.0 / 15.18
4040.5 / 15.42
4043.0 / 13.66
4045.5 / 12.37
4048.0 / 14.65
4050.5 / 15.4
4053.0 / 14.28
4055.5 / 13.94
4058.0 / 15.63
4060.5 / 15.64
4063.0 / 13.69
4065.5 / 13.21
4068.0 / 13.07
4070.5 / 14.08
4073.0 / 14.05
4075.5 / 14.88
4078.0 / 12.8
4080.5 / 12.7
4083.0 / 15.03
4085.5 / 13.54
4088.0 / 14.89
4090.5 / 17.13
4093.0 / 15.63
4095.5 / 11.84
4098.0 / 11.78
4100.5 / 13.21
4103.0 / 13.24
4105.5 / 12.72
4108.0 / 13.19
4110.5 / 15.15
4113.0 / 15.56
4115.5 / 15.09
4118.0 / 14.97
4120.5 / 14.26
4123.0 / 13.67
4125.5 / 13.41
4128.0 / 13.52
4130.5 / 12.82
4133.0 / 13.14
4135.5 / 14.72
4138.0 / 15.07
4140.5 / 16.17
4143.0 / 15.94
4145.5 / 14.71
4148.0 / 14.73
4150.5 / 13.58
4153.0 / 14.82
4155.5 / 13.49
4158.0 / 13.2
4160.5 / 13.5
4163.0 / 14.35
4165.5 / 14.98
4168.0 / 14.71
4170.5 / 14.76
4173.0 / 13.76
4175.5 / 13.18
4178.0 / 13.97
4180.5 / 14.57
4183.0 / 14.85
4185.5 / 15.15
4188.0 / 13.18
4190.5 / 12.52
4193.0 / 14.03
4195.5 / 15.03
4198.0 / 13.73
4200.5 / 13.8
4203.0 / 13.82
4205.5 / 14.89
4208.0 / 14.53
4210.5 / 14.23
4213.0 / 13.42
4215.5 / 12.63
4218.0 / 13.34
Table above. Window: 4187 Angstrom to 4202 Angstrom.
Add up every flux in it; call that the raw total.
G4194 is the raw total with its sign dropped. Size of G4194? 82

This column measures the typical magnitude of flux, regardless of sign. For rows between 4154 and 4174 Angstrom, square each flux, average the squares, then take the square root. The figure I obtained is 14.1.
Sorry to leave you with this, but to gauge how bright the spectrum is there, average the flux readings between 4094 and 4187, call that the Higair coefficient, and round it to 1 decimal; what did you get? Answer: 14.1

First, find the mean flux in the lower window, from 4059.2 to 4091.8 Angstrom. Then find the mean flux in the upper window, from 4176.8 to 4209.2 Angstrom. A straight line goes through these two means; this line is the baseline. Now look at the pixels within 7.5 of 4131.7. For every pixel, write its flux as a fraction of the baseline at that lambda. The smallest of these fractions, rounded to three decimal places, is 0.904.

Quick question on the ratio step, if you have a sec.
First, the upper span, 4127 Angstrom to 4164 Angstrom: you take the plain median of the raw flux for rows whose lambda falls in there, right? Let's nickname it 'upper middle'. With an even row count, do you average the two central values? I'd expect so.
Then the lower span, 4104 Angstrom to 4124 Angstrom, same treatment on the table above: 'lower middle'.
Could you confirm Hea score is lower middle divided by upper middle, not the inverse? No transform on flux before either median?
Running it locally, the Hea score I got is 1.02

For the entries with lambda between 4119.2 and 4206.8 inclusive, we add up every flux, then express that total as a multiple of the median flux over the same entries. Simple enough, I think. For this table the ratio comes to 35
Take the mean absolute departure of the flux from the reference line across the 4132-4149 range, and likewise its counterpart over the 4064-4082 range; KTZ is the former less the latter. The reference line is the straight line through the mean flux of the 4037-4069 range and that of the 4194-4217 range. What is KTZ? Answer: 0.2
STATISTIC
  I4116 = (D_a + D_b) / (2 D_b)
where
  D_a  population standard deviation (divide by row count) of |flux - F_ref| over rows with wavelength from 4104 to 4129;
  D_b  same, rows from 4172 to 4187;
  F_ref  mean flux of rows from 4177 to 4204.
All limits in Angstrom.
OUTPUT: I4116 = 1.07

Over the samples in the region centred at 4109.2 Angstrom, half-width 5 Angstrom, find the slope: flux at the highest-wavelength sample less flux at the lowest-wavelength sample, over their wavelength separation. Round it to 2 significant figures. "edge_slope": 0.38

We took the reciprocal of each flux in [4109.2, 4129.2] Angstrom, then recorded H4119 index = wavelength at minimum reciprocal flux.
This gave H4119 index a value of 4113.0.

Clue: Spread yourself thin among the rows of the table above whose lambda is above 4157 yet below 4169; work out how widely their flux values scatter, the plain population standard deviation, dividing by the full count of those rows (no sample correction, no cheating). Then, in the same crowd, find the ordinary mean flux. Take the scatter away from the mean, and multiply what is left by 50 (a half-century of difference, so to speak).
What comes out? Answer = 673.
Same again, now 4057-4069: 655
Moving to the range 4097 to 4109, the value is 614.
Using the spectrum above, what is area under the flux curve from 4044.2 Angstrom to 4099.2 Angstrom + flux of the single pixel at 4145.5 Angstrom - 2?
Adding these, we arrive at 788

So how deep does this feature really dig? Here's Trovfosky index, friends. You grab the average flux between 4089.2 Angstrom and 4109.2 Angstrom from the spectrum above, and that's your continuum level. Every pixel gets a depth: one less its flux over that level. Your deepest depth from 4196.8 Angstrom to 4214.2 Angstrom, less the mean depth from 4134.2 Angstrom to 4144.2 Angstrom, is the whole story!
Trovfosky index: 0.15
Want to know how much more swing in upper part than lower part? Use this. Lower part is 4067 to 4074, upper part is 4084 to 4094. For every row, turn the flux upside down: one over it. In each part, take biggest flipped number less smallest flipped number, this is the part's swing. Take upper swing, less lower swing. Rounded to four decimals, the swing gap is 0.0100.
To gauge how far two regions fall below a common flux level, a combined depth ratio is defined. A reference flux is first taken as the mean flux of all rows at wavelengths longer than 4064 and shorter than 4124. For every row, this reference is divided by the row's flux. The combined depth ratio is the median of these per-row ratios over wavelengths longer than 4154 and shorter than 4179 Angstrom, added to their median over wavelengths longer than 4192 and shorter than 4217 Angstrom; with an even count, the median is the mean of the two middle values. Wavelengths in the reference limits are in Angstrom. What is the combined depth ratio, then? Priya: 2.01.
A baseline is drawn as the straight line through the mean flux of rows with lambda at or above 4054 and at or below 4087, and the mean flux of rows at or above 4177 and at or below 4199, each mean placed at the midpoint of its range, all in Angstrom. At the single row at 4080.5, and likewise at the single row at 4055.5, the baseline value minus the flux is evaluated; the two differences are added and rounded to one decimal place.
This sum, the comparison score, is 1.4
